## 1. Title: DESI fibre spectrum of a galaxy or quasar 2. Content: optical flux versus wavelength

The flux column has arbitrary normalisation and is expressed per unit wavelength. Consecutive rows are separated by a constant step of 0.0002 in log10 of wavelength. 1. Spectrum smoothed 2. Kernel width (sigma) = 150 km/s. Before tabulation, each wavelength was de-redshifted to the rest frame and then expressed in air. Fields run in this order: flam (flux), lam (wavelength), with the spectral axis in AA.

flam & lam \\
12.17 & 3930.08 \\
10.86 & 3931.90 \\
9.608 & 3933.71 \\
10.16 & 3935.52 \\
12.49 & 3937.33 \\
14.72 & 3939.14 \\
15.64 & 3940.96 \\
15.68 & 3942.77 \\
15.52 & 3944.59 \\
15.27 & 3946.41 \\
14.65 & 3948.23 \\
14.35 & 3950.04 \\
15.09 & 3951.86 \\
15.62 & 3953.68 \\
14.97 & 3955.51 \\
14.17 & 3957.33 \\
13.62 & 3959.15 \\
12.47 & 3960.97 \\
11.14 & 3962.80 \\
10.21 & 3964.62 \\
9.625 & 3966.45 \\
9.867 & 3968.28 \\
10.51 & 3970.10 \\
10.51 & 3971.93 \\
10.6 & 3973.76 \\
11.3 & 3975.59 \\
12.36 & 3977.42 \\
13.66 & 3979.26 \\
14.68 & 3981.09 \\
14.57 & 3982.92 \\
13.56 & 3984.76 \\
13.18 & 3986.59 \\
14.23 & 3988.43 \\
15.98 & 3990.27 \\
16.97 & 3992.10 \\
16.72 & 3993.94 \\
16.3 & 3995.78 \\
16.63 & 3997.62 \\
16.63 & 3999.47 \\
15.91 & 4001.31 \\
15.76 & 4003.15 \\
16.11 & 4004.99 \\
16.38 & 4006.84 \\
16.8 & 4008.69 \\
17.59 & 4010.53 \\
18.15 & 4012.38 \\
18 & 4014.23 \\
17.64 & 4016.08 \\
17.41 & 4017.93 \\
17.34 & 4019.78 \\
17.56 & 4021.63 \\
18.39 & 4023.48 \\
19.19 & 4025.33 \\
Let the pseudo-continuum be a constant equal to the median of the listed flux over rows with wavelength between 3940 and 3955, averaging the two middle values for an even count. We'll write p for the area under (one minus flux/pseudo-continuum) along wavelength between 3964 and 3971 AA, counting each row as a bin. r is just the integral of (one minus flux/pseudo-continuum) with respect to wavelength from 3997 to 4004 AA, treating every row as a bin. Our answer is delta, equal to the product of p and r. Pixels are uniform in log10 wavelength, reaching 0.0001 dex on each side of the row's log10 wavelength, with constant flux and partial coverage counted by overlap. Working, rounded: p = 2.4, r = -0.4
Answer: -0.91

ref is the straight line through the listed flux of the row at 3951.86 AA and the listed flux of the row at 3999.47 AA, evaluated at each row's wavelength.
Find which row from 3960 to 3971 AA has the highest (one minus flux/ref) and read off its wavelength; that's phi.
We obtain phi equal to 3966.45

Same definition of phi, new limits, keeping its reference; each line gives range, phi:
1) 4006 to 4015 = 4006.84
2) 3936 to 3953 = 3937.33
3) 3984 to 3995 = 3986.59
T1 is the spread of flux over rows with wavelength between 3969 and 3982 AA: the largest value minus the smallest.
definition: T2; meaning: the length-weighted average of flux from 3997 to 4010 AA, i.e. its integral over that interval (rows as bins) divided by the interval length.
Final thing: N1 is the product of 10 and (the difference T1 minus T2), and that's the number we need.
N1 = -122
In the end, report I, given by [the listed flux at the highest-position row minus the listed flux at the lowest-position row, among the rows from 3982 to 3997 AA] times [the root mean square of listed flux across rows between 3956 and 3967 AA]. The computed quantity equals 21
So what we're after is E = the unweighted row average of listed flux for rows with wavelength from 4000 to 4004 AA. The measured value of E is 16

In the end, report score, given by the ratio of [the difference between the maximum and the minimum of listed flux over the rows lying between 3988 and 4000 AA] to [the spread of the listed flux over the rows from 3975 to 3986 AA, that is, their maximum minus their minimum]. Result 0.8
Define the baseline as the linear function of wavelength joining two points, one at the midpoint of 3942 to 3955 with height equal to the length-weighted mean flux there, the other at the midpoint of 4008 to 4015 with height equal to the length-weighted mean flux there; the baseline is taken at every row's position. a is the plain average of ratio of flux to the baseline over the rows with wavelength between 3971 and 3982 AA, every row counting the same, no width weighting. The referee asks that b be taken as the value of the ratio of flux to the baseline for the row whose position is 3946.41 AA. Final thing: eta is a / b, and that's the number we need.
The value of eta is 0.74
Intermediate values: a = 0.75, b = 1.01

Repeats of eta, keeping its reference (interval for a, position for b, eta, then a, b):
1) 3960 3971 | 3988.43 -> 0.79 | 0.67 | 0.85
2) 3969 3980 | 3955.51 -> 0.73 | 0.71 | 0.97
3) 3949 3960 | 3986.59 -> 1.20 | 0.95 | 0.79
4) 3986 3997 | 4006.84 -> 0.98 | 0.92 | 0.94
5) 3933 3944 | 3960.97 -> 1.11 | 0.88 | 0.80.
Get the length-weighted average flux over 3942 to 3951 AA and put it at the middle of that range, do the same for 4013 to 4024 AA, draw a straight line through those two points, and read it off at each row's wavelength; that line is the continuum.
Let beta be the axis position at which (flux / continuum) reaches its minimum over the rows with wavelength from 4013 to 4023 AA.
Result 4019.78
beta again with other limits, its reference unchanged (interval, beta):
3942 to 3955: 3950.04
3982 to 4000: 3986.59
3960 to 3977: 3966.45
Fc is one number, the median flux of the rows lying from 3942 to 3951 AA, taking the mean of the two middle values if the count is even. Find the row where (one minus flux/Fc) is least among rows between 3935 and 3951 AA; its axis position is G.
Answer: 3942.77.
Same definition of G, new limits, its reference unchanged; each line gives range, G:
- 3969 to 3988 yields 3981.09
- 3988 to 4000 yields 3992.10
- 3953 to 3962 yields 3953.68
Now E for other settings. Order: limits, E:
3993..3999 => 17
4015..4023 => 17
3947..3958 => 15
